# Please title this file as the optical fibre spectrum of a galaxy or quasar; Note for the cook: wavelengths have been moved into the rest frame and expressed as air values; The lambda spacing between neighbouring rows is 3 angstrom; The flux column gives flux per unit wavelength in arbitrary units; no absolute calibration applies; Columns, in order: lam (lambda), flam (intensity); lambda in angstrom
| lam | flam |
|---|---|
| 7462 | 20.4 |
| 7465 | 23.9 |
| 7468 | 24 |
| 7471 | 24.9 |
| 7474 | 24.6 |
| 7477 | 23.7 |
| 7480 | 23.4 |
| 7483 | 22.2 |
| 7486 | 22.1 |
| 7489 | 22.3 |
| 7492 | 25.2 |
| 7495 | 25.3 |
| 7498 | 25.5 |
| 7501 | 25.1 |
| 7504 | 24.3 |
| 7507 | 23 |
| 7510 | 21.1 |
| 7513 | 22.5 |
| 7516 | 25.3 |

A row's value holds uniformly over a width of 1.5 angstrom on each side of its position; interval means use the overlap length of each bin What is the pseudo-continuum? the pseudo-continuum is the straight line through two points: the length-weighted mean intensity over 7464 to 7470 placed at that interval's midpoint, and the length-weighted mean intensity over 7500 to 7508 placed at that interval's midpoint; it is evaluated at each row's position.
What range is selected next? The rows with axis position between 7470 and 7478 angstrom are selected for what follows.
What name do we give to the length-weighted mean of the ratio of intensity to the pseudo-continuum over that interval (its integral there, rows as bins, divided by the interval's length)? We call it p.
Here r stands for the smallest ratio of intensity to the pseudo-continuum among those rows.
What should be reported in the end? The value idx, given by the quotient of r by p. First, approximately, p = 1.01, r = 0.98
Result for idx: 0.97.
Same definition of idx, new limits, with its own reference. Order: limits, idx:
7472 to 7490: 0.96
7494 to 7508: 0.93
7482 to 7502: 0.92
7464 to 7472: 0.99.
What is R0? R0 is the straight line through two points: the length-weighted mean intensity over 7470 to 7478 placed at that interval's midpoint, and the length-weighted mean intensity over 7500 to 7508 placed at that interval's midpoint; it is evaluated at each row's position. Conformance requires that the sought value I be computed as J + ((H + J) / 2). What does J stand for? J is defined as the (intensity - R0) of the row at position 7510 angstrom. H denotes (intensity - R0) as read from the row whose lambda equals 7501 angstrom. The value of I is -4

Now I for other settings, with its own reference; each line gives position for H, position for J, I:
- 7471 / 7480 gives -1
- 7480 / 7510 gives -5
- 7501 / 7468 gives 0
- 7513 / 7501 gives 1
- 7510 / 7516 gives 0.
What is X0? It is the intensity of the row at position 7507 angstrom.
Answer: 23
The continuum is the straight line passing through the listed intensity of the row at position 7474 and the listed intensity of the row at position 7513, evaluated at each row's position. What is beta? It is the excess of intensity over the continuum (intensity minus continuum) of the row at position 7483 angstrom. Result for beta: -1.9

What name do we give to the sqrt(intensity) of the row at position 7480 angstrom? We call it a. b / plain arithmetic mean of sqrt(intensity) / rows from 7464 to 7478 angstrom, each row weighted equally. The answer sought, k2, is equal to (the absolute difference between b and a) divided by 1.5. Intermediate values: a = 4.84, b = 4.92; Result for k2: 0.06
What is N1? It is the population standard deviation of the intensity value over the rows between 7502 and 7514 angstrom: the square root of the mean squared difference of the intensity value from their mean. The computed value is 1.1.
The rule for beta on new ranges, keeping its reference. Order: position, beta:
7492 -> 1.6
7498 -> 2.2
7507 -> 0.2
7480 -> -0.9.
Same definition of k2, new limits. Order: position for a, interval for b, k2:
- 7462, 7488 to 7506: 0.30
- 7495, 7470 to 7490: 0.14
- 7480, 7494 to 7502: 0.13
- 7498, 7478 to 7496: 0.14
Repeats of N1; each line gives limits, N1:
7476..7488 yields 0.7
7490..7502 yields 0.1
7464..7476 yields 0.4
